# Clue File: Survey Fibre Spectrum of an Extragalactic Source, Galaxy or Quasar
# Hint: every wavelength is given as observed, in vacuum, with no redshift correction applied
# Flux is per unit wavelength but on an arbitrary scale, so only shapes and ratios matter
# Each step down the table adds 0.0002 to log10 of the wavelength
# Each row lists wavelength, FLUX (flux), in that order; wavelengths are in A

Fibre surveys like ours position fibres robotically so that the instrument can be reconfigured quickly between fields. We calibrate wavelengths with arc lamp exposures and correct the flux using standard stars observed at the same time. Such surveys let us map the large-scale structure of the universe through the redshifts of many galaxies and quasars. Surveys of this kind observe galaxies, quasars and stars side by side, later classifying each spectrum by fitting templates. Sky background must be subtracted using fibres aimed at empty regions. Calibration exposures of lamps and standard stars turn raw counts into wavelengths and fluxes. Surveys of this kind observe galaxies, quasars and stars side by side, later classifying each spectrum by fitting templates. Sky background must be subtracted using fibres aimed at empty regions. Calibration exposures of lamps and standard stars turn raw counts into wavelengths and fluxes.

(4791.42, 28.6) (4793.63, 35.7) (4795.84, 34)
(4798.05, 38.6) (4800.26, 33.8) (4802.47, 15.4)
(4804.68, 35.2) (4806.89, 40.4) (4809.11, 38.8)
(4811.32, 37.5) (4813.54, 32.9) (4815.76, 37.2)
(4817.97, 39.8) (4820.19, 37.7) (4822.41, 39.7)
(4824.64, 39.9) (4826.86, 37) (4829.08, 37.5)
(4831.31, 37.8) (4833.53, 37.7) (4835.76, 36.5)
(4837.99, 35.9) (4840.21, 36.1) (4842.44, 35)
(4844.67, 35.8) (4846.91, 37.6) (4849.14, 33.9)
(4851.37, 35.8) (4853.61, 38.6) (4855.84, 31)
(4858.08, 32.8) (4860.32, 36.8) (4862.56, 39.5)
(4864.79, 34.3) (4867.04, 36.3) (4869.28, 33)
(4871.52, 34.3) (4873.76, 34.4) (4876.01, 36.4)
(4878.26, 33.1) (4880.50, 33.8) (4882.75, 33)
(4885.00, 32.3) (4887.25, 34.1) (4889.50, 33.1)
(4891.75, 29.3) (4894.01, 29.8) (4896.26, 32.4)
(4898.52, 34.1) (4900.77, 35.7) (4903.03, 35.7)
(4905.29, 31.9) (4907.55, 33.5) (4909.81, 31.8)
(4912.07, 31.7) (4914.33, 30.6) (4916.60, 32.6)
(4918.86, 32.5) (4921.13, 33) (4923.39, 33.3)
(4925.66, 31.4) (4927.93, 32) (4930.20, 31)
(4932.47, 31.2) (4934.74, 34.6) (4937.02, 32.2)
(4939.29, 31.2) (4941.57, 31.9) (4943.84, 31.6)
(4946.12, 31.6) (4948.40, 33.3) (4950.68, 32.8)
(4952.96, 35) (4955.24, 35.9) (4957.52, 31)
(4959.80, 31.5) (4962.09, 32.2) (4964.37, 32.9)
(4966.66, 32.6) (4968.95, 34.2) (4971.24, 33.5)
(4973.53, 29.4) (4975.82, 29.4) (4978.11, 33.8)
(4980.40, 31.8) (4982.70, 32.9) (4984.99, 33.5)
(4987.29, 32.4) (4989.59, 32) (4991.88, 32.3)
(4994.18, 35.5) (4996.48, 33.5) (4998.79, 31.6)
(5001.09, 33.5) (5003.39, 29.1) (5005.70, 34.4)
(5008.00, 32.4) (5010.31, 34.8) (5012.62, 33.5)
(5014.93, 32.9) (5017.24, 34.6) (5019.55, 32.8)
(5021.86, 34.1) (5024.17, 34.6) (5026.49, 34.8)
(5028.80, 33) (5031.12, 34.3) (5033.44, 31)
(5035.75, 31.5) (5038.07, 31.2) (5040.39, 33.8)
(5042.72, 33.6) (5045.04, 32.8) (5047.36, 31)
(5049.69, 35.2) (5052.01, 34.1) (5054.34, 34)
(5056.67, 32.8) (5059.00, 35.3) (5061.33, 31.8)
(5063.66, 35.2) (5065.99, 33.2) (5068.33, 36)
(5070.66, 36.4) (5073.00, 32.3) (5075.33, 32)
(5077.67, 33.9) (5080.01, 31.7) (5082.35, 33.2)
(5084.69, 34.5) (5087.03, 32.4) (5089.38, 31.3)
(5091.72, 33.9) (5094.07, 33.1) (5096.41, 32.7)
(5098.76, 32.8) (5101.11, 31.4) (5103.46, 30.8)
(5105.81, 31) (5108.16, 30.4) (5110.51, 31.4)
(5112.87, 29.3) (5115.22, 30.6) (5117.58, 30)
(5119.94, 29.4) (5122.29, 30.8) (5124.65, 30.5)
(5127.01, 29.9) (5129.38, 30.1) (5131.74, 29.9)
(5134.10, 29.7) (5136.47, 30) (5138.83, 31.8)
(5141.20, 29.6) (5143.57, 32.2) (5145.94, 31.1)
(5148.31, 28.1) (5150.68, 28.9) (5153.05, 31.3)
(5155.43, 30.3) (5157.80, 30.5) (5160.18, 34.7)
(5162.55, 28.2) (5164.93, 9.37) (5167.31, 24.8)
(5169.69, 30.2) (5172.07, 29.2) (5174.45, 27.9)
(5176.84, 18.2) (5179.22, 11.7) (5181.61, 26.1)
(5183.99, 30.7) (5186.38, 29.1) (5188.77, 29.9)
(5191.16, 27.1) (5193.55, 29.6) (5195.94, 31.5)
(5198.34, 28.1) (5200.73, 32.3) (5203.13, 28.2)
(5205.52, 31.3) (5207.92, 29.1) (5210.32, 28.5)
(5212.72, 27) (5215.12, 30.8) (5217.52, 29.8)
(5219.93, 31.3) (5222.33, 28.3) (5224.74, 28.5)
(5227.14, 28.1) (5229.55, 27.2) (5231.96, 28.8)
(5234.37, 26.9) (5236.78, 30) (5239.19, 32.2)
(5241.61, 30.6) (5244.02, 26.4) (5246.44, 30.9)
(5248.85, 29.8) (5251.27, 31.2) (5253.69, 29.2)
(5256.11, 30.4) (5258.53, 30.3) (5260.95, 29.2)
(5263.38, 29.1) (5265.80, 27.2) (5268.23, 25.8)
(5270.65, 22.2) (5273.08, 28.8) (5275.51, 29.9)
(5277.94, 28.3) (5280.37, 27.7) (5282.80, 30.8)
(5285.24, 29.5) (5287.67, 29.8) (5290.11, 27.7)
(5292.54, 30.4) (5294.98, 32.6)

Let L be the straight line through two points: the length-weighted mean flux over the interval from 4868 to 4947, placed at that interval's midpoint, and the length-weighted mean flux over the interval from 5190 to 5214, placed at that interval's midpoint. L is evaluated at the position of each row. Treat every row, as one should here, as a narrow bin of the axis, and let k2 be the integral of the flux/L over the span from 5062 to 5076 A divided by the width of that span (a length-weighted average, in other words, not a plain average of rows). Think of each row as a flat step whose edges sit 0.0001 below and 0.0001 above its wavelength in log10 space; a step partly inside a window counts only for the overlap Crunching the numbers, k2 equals 1.11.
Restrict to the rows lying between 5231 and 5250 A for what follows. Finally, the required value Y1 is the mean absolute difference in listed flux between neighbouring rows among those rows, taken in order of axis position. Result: 2.7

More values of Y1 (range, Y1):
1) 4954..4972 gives 1.3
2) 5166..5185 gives 6.1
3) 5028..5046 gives 1.3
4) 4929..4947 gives 1.1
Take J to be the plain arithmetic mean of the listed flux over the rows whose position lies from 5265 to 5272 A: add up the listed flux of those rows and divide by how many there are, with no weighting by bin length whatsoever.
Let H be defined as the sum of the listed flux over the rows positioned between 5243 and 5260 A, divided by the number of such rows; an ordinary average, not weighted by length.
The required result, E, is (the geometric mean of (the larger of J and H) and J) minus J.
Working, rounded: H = 29.7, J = 25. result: 2.2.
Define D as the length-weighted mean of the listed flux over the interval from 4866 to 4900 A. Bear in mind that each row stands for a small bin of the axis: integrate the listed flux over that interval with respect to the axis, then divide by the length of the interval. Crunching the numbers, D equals 33.3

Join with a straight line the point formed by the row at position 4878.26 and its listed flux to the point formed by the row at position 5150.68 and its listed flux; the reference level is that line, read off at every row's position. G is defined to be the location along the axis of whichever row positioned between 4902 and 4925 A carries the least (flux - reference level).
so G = 4914.33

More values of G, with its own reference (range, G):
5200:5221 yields 5212.72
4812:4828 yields 4813.54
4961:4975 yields 4973.53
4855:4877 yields 4855.84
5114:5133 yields 5119.94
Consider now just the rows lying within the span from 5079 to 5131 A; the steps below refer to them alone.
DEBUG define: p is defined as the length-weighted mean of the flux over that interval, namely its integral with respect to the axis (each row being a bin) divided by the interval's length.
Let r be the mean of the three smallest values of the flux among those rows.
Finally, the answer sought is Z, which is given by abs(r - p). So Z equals 1.9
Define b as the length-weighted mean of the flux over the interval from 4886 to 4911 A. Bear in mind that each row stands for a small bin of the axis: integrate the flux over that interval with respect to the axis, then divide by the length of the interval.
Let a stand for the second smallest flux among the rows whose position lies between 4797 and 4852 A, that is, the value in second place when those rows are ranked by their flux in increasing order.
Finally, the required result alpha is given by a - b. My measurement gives 0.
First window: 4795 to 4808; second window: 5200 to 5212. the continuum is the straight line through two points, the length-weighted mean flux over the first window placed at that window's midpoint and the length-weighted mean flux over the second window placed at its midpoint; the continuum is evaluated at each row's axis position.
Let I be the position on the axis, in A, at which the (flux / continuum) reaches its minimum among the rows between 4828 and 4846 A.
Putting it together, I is 4842.44 A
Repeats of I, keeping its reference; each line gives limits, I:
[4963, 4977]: 4973.53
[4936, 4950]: 4939.29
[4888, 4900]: 4891.75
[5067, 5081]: 5080.01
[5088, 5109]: 5108.16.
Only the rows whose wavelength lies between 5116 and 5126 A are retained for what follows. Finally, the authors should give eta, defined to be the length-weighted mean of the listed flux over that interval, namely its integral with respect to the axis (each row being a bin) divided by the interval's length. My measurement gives 30.2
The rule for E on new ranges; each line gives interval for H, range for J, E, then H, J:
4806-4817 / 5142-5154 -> 3.3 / 37.4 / 30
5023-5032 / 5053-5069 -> 0.1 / 34.2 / 34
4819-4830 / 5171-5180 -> 7.1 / 38.4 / 22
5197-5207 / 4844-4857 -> 0.0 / 30.0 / 35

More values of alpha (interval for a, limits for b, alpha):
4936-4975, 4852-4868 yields -5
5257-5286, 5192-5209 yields -4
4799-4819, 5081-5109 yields 1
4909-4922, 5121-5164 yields 1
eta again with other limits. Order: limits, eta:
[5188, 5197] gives 29.5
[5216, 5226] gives 29.5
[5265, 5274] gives 25.9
